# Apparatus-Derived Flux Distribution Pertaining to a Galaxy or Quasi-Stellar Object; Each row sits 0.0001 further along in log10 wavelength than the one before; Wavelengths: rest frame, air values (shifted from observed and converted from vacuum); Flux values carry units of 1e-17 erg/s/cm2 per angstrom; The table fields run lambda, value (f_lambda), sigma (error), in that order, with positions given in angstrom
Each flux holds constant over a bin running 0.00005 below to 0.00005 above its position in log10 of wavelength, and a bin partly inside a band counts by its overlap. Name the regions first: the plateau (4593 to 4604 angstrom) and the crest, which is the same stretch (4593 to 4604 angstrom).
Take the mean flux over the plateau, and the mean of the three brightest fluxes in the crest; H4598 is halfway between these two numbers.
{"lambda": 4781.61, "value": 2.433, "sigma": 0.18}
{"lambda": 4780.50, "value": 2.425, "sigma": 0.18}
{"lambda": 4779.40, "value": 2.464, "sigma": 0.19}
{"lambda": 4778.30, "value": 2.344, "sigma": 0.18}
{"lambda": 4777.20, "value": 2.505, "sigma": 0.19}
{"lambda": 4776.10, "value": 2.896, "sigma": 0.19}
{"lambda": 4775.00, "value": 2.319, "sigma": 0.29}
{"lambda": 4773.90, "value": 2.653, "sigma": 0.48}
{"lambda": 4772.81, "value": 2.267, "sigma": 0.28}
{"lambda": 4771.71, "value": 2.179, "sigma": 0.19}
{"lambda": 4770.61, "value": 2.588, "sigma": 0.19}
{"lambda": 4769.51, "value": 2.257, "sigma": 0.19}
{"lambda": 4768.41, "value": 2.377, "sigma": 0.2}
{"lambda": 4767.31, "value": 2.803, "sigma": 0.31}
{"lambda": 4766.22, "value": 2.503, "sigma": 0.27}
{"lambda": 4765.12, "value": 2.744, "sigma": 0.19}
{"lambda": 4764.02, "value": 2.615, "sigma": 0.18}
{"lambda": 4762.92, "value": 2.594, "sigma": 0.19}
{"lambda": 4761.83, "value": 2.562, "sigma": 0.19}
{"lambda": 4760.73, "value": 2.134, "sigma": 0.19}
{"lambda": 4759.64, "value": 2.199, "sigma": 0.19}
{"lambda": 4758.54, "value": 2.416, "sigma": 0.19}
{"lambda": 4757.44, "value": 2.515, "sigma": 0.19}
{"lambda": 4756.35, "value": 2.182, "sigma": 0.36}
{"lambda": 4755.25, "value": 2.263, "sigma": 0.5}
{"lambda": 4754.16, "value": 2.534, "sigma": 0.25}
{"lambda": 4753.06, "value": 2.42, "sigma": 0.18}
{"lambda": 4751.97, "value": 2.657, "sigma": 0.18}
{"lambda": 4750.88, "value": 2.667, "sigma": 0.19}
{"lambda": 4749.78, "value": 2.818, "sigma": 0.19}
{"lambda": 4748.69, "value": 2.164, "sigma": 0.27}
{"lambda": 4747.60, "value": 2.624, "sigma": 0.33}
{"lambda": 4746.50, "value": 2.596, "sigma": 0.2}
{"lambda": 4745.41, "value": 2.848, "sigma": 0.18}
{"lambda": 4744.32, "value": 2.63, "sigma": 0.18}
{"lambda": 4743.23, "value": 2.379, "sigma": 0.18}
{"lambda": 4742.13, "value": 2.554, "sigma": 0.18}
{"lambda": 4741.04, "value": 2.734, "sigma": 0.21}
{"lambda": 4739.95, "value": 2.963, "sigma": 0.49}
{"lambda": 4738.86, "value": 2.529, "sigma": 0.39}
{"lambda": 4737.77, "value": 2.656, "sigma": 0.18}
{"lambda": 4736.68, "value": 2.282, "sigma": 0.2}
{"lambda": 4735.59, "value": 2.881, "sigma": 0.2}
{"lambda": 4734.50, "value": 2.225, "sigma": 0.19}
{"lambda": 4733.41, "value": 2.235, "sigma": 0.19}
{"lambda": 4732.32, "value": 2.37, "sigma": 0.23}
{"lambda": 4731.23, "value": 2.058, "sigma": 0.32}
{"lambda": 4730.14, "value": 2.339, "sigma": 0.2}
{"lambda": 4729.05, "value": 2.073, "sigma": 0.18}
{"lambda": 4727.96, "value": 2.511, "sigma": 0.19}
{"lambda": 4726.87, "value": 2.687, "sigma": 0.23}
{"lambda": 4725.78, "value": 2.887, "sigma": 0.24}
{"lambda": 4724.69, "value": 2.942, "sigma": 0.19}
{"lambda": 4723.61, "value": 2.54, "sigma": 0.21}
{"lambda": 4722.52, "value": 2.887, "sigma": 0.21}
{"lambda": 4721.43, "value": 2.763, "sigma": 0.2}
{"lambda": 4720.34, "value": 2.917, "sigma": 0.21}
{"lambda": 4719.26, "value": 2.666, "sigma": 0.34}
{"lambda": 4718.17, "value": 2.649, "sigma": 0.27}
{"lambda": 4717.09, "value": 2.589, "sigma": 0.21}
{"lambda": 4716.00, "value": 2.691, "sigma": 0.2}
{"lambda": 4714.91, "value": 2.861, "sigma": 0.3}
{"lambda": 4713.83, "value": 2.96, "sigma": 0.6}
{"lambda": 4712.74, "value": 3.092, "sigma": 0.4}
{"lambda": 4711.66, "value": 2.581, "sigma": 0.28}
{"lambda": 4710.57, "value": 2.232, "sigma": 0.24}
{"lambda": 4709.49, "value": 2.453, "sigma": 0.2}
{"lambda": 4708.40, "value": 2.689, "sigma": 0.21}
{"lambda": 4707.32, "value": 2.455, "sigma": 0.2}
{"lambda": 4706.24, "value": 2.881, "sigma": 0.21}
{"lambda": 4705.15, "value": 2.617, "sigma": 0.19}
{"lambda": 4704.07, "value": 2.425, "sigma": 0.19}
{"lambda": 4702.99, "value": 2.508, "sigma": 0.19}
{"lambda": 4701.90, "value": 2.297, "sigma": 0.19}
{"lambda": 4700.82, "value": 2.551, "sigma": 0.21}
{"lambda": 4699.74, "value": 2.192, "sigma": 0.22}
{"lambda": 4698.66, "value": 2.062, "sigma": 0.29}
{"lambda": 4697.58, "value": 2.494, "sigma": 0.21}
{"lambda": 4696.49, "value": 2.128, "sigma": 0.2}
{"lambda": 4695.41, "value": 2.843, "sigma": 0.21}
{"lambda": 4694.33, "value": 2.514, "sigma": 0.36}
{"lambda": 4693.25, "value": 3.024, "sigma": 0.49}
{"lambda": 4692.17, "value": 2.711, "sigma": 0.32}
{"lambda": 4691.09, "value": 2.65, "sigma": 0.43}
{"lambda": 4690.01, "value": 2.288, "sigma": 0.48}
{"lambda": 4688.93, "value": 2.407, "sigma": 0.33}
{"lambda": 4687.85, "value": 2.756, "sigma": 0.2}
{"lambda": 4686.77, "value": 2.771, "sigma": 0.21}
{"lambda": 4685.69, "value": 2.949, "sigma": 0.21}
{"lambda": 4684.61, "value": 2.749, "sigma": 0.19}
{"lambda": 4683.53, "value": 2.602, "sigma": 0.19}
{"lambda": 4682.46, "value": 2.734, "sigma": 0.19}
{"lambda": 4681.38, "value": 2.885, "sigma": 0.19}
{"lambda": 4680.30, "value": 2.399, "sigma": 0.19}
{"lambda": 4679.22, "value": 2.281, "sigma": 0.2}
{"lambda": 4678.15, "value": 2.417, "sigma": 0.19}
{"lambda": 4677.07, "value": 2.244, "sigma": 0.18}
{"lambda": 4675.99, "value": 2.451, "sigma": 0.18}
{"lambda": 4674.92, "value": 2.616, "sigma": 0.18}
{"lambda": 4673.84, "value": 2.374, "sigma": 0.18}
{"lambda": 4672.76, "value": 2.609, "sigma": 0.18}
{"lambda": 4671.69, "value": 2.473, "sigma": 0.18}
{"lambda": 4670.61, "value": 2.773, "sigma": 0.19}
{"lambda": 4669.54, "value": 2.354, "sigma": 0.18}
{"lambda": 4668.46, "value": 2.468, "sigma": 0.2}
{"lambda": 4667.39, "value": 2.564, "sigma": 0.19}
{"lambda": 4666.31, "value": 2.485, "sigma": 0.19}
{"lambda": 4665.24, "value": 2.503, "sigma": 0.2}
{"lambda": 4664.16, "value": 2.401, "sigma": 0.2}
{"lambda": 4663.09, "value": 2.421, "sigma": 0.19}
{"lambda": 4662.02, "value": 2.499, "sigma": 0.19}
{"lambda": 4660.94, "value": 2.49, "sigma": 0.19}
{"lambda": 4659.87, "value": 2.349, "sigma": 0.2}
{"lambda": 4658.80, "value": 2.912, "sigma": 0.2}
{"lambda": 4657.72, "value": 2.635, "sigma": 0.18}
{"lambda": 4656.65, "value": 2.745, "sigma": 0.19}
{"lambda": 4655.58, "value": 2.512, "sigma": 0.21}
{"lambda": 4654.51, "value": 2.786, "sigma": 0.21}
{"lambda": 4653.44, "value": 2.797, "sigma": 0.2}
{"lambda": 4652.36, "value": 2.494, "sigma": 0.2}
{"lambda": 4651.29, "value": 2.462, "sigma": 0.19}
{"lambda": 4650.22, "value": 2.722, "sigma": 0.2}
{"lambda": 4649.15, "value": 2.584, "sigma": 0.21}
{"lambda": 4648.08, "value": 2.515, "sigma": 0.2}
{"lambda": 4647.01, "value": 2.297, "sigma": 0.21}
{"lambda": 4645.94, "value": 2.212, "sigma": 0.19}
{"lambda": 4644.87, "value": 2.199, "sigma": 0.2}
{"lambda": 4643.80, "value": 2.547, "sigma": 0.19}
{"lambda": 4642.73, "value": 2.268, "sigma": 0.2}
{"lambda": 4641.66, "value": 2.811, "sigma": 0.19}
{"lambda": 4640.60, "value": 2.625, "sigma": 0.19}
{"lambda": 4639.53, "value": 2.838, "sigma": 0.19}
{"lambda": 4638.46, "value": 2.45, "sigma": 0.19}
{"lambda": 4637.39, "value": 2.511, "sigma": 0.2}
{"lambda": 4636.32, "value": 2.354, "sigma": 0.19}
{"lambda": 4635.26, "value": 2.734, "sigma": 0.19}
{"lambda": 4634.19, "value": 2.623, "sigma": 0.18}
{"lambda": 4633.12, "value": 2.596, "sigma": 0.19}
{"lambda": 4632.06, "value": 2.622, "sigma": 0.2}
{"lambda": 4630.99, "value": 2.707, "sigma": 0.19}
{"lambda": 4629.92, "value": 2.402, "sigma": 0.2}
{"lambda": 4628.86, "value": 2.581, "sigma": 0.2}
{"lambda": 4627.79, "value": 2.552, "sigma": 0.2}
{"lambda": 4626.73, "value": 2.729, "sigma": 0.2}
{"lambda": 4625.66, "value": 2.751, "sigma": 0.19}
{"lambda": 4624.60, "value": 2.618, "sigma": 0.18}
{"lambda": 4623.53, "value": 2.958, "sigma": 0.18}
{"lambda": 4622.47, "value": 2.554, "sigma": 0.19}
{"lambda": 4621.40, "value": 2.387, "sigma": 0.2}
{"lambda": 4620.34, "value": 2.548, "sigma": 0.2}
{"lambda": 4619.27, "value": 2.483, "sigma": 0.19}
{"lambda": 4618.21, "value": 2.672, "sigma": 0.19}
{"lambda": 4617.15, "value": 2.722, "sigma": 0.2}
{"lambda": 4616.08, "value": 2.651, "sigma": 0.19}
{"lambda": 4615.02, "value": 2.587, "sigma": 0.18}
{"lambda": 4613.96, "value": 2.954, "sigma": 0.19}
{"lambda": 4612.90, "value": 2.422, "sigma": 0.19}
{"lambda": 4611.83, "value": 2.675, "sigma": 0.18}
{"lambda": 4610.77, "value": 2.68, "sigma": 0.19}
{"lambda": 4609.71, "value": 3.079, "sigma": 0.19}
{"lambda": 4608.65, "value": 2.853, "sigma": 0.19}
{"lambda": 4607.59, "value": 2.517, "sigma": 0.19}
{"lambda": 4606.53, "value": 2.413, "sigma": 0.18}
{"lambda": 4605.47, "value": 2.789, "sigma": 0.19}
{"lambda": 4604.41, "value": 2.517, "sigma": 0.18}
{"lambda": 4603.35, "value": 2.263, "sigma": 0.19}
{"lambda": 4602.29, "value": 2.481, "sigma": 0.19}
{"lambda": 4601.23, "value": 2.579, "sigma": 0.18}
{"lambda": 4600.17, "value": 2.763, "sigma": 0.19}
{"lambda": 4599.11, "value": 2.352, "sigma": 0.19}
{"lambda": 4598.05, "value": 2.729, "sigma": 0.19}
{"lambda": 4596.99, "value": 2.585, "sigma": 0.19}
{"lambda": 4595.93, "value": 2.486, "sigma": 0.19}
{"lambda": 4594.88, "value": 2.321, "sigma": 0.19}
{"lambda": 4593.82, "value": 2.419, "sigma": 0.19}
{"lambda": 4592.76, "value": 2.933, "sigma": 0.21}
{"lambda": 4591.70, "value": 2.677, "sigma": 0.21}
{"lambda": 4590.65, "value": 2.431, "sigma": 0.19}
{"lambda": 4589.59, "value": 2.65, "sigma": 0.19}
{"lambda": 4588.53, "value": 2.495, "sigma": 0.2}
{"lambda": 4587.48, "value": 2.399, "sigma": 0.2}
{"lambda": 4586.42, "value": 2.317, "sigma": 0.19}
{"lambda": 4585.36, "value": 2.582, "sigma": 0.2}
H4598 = 2.60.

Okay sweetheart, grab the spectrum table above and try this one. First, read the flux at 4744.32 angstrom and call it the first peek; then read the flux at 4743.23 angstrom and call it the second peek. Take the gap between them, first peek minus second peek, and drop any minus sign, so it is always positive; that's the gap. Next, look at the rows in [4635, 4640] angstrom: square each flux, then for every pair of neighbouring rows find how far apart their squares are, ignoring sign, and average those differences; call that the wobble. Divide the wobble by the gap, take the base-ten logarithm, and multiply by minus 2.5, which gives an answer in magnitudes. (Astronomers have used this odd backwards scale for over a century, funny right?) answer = -1.8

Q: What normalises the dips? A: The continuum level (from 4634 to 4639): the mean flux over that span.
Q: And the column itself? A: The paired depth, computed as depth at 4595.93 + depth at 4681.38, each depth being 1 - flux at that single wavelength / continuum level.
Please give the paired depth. -0.12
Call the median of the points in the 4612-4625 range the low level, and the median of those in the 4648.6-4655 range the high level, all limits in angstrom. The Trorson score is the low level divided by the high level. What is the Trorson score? 0.98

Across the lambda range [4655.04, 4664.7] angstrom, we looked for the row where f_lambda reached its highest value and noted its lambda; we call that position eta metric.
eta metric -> 4658.80 angstrom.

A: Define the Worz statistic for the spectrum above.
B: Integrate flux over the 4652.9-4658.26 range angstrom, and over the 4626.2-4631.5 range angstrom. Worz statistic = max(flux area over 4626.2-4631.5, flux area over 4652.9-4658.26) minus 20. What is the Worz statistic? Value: -5.56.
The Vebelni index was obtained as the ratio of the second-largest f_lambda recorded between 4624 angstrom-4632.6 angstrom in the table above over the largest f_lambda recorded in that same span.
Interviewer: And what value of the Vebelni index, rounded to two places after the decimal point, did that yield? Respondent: 0.99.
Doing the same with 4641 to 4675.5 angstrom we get 0.97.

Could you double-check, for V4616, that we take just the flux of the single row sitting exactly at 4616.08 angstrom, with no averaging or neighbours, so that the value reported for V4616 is 2.651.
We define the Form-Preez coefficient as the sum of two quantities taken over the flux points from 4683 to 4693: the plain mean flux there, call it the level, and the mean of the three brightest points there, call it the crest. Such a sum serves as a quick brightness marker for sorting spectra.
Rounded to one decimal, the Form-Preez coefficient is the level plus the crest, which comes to 5.5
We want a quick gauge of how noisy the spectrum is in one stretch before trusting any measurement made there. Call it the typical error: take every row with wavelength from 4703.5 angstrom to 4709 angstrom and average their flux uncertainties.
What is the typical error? 0.200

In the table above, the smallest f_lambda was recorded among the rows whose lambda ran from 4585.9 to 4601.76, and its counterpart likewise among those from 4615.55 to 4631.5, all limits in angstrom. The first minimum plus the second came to 4.70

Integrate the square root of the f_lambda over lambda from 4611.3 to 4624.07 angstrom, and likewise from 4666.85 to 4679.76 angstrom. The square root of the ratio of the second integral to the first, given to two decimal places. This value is 0.99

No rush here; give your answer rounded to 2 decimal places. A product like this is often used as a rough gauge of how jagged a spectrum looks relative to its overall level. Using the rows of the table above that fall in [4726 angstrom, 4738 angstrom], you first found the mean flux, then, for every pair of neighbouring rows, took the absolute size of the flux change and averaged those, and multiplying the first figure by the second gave 0.78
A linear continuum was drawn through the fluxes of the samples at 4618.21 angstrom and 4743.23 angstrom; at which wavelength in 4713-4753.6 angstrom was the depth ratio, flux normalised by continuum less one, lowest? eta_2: 4731.23 angstrom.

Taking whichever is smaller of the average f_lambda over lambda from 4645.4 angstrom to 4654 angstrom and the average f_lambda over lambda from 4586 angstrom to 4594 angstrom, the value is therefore 2.51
